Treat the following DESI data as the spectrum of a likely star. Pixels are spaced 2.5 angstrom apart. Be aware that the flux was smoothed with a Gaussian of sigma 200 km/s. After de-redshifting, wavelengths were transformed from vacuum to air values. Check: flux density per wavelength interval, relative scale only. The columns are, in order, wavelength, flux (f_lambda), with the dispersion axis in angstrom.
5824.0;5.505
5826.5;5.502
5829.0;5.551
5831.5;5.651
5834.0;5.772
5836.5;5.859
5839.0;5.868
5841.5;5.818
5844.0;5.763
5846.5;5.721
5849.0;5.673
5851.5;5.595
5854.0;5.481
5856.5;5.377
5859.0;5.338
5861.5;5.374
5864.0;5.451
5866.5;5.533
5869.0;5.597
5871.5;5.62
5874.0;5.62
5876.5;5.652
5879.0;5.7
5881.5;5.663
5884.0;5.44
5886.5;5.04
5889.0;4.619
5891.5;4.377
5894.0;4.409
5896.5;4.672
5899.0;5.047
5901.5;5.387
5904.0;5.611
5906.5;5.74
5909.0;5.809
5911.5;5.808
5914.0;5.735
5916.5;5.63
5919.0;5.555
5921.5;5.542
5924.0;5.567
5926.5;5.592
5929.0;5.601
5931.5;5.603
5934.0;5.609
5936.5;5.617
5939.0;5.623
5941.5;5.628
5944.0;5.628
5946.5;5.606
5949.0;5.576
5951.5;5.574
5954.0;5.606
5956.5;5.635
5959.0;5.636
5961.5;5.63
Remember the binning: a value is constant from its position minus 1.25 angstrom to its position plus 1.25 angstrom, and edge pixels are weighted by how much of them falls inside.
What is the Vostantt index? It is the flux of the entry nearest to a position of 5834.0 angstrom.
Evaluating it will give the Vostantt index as 5.772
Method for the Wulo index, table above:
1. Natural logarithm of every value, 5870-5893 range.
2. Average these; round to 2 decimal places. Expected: 1.66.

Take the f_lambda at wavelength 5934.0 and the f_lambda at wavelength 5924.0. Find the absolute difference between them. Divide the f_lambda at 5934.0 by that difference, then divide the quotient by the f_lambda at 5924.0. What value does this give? 24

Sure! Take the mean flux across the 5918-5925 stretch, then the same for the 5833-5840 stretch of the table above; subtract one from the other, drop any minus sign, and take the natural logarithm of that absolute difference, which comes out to -1.3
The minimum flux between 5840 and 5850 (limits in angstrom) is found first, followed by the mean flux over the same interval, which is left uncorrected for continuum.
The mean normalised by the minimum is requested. 1.01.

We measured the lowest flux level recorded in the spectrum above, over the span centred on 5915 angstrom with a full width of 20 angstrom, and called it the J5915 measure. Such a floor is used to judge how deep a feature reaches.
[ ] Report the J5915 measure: 5.542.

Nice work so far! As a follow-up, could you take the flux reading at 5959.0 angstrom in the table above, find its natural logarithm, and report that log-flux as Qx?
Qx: 1.73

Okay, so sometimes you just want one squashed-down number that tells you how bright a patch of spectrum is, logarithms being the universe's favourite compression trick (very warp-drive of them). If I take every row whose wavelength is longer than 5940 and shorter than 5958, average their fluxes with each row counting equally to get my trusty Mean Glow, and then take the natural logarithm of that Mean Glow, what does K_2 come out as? 1.72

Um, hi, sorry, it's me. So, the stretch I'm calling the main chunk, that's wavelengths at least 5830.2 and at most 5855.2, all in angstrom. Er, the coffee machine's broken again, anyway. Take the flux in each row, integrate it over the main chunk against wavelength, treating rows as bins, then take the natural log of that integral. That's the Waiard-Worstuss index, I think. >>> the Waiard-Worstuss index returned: 4.96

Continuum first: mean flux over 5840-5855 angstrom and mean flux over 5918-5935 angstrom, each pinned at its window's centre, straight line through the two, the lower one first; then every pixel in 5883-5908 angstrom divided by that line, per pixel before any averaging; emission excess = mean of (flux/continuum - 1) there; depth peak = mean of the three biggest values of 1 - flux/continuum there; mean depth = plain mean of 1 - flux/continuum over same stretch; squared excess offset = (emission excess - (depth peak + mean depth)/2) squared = 0.07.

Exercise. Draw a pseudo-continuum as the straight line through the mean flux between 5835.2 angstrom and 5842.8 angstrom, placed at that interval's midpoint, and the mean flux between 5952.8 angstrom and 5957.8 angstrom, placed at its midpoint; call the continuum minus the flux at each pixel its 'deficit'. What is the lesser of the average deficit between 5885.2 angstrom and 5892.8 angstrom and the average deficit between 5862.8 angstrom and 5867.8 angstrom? 0.30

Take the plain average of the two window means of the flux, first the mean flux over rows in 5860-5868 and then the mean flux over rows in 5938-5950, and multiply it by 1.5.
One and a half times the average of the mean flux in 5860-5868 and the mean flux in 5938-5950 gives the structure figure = 8.30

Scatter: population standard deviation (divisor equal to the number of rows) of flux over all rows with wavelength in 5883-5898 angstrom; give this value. 0.37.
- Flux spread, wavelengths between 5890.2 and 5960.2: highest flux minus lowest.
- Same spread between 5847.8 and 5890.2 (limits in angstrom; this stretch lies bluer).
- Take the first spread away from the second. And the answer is -0.35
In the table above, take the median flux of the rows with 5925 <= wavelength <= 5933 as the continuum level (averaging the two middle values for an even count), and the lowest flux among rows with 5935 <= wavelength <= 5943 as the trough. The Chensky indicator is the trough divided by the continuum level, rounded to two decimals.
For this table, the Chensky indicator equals 1.00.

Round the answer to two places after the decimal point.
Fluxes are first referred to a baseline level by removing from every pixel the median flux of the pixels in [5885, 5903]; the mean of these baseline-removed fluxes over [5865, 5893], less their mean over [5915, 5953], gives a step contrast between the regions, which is -0.25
